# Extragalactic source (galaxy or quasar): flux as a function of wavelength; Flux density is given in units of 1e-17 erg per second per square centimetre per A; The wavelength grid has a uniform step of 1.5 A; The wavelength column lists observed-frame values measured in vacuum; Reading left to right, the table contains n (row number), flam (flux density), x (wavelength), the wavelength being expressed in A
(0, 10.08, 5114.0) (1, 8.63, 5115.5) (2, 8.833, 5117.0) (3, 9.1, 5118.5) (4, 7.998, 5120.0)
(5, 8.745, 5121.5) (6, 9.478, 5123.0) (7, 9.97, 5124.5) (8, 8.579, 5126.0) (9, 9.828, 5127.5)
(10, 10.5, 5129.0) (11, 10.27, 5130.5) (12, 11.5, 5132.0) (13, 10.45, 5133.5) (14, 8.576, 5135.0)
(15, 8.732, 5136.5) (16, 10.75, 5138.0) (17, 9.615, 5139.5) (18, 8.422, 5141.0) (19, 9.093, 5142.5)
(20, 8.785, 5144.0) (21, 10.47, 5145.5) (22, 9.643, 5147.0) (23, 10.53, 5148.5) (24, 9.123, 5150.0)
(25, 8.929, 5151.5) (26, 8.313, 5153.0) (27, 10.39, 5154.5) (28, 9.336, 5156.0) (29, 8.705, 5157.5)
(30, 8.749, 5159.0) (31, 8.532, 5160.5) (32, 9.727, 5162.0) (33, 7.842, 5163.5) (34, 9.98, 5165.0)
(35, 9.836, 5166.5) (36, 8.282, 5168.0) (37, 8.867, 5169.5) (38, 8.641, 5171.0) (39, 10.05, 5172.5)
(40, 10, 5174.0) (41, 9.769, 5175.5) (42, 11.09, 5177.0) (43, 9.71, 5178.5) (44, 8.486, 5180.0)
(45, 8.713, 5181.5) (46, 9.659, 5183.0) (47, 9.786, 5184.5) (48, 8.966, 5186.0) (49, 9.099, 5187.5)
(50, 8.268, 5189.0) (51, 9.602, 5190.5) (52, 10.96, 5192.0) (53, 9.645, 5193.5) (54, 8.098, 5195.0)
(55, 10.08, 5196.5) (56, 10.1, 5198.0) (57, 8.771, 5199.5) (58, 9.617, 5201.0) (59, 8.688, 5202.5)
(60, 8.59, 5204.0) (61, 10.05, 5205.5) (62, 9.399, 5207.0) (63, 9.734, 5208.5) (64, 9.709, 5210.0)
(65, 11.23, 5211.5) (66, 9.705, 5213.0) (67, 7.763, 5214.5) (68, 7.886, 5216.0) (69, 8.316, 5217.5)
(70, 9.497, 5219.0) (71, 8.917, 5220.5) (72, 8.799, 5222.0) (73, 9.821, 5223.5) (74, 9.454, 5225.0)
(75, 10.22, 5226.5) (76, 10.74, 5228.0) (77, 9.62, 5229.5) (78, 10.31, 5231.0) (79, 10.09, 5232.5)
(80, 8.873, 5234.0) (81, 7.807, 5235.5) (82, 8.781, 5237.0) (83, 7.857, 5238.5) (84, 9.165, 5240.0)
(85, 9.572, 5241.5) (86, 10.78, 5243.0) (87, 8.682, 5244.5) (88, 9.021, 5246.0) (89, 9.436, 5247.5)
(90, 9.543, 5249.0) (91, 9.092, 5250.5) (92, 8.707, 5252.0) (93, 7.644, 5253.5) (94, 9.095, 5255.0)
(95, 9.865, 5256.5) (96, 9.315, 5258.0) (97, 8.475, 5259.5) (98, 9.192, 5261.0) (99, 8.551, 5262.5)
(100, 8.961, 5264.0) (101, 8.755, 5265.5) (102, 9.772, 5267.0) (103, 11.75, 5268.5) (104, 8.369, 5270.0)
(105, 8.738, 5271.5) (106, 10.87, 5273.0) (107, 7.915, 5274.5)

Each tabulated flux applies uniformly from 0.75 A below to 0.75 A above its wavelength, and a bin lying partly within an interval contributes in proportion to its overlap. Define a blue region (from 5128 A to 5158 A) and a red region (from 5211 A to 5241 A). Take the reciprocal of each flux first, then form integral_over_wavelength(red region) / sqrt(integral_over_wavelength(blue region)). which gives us 1.85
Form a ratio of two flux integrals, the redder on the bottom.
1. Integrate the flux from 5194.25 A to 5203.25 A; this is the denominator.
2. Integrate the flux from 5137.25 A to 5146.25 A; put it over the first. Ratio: 1.03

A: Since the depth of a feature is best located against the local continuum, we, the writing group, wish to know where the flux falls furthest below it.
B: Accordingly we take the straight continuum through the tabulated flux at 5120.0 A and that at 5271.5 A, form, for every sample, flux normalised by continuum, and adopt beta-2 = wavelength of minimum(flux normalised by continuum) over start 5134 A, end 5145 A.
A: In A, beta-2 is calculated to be 5141.0 A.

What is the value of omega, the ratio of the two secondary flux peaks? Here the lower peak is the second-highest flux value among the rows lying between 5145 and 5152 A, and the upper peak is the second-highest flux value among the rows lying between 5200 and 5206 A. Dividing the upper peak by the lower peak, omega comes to 0.92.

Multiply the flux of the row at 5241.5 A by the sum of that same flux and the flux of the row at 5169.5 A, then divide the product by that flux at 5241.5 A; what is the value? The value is 18.4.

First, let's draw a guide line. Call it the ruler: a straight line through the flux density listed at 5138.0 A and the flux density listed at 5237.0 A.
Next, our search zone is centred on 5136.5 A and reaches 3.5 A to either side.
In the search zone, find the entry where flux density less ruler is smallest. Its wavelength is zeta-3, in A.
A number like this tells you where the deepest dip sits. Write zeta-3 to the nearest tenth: 5135.0 A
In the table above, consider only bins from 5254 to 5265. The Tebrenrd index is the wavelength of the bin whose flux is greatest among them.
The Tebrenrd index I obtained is 5256.5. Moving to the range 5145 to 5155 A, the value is 5148.5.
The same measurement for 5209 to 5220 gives 5211.5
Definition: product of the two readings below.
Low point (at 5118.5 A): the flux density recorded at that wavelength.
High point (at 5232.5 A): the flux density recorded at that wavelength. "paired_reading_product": 92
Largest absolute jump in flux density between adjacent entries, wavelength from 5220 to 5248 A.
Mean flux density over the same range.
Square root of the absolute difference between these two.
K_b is 2.70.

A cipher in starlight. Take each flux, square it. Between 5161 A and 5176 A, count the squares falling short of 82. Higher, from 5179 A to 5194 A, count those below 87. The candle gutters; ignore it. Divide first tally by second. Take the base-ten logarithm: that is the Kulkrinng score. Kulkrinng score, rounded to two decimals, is -0.10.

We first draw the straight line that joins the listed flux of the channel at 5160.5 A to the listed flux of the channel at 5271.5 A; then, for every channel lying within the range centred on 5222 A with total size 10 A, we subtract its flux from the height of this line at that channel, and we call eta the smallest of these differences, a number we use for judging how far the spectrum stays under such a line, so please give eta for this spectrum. -1.57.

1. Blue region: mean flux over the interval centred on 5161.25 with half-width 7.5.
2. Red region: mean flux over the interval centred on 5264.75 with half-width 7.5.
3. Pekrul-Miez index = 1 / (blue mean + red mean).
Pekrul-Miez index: 0.0546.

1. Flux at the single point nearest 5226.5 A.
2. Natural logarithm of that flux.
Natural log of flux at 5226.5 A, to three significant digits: 2.32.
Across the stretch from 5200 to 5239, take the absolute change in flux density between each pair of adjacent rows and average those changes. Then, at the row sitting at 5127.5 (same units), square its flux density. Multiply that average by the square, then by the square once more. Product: 7390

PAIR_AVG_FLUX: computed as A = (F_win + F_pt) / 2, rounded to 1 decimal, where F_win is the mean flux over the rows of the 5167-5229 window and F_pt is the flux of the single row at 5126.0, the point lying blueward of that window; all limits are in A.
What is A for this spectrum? 9.0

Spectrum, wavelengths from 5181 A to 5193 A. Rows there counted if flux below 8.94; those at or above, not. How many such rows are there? 2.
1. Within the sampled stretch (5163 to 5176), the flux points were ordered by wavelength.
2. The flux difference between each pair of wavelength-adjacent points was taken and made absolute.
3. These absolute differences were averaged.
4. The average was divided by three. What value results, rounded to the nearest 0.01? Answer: 0.26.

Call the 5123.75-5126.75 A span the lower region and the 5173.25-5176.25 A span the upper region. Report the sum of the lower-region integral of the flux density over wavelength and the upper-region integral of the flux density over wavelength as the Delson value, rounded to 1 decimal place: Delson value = 57.5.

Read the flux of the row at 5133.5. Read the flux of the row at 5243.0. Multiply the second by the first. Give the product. 113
